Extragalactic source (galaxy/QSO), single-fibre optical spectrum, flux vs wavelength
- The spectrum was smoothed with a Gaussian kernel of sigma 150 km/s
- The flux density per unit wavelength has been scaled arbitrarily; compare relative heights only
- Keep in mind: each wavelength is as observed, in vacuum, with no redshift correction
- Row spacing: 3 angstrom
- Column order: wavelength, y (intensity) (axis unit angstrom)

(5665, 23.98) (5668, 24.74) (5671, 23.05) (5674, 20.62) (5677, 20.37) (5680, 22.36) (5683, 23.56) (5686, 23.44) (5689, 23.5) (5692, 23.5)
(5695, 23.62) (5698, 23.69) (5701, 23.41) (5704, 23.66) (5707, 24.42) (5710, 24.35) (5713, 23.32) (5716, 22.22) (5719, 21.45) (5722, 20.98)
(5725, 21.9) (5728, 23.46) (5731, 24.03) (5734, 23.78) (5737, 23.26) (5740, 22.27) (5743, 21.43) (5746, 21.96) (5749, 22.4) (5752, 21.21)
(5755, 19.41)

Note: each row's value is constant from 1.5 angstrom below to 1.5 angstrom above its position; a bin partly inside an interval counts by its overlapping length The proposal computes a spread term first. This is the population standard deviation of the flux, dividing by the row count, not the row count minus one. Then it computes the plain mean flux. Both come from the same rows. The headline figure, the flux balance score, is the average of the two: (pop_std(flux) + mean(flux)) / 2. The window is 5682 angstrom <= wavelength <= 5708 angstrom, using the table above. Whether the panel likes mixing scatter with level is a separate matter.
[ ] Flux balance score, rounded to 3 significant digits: 12.0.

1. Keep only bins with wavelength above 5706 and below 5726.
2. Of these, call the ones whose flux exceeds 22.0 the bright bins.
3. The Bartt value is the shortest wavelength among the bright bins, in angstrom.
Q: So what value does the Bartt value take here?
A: 5707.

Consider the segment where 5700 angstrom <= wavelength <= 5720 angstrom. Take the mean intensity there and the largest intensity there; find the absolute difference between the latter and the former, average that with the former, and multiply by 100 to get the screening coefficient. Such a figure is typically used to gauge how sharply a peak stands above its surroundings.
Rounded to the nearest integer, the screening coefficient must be 1221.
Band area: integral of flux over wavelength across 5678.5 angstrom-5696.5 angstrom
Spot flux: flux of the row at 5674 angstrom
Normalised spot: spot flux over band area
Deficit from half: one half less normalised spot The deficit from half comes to 0.451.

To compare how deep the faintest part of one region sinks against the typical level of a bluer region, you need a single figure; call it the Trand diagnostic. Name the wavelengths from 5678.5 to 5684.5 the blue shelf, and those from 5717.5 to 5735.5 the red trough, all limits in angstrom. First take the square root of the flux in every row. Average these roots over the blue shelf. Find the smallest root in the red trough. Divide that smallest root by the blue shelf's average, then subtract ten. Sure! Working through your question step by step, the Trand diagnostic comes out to -9.04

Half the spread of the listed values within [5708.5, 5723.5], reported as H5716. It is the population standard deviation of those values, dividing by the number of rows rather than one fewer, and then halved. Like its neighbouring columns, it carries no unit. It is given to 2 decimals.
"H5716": 0.62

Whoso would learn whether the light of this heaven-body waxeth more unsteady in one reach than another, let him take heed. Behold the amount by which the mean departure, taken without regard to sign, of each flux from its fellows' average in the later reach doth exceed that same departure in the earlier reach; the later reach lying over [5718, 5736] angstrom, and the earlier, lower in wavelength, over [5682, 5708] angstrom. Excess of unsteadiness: 1.0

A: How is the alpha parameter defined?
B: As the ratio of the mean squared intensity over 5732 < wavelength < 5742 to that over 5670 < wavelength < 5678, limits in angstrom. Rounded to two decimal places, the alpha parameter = 1.17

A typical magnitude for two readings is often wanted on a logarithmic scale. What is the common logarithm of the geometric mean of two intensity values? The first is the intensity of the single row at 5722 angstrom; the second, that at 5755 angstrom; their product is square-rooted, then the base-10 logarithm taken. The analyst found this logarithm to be 1.30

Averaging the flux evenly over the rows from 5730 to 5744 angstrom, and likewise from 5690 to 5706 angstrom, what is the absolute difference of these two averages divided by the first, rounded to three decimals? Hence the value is 0.027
